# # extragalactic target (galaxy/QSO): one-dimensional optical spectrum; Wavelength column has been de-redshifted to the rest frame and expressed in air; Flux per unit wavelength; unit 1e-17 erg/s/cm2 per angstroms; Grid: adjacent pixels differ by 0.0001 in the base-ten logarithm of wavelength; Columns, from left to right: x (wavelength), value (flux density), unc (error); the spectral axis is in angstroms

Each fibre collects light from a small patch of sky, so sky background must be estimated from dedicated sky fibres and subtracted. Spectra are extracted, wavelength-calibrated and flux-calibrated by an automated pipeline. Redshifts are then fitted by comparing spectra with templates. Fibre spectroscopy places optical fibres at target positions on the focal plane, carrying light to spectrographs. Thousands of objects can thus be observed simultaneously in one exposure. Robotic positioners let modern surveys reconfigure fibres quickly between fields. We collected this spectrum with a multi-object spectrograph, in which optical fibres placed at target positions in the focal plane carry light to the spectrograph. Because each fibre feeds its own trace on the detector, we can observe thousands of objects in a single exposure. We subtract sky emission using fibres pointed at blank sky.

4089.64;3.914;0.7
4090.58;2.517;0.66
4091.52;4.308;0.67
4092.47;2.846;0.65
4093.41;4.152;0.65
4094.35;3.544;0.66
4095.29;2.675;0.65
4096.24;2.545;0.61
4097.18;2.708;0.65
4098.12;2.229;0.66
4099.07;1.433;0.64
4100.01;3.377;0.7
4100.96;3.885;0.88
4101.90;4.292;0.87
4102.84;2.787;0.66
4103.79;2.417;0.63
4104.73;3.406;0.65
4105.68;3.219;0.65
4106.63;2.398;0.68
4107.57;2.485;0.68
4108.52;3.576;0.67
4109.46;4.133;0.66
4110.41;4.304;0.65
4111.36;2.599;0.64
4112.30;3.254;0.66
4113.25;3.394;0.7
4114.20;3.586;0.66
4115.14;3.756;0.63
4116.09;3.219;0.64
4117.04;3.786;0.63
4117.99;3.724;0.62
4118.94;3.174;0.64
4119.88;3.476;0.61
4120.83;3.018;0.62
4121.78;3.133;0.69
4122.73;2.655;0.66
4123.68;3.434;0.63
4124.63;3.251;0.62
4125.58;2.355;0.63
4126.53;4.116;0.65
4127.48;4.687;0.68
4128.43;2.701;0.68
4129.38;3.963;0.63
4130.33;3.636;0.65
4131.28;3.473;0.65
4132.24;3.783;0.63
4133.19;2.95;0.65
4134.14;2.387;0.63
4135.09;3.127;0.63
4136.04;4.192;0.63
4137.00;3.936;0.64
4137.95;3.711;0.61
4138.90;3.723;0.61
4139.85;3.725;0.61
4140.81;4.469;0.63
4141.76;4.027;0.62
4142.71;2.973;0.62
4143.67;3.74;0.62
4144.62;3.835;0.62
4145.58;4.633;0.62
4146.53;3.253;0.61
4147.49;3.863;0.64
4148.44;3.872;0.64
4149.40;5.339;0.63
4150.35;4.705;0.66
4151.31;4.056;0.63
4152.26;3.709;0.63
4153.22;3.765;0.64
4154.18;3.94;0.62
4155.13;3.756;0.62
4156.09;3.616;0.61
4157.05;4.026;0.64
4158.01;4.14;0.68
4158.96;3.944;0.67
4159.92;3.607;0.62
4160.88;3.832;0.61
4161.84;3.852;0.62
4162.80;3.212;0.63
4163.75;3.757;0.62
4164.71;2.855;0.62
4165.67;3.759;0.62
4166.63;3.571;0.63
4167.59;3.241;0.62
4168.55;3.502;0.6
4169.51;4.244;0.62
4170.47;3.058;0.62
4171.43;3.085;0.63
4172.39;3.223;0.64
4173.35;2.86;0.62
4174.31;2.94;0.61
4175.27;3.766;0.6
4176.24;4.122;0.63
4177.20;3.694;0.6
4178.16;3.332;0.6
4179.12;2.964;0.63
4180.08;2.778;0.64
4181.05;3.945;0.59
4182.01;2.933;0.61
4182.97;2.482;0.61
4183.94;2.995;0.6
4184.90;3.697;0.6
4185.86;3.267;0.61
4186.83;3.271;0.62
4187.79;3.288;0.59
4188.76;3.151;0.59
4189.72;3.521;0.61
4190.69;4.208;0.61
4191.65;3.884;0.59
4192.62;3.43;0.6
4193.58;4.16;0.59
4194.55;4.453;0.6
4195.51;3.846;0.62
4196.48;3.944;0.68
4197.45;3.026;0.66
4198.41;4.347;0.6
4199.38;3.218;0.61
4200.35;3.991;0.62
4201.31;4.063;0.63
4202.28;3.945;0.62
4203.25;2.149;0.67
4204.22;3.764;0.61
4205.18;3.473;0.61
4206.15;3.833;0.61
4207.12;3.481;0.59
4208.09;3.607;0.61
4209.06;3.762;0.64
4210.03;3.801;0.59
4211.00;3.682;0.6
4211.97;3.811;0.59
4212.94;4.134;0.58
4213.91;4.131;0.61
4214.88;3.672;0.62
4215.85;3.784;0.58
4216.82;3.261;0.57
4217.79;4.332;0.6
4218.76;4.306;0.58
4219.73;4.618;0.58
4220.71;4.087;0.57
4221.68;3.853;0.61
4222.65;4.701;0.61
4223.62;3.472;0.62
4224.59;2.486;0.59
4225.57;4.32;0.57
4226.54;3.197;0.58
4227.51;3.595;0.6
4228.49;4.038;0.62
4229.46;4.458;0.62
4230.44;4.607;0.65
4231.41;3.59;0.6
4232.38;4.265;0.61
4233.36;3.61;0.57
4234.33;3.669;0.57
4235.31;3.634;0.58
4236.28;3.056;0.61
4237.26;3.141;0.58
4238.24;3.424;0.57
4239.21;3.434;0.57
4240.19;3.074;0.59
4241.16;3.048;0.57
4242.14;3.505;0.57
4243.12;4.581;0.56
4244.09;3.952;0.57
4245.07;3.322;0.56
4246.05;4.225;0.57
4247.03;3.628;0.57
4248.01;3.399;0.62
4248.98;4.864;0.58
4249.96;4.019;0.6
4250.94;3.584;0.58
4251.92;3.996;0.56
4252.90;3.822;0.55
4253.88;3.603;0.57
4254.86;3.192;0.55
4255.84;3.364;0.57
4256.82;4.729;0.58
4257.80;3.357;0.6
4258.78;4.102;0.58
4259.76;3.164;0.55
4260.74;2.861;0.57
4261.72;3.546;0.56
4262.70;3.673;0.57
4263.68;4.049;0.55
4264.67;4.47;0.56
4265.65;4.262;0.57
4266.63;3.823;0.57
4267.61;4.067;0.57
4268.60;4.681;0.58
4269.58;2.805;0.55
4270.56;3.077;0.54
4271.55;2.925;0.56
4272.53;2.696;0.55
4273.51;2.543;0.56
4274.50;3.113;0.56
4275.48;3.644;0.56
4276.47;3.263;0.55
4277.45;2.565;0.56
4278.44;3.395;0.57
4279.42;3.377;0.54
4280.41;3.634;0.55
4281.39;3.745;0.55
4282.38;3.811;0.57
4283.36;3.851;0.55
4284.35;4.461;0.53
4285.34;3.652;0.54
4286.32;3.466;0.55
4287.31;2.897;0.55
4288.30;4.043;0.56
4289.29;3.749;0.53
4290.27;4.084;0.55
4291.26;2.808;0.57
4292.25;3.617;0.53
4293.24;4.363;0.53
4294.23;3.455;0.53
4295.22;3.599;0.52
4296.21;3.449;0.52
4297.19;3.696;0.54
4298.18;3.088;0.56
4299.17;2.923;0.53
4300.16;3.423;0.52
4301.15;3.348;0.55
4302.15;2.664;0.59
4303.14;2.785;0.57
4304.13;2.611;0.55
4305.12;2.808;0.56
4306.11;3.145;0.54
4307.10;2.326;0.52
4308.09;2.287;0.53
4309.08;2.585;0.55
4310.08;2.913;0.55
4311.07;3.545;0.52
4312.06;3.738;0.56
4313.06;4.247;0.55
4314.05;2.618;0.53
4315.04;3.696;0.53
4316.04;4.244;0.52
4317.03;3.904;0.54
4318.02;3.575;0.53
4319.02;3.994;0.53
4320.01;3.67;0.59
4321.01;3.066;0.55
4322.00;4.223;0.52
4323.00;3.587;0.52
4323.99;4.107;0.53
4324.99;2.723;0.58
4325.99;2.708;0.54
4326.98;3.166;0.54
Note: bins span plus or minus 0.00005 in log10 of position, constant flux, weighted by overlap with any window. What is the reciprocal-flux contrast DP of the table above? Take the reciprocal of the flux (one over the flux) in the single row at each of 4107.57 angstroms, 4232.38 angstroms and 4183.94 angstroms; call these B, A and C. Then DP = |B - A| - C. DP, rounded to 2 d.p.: -0.17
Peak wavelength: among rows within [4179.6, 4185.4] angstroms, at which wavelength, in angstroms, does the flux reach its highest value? 4181.05 angstroms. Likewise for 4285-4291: 4290.27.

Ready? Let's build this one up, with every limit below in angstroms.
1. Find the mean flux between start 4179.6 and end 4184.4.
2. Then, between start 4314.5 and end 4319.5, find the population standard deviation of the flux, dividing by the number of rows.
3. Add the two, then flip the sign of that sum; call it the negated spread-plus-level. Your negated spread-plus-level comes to -3.26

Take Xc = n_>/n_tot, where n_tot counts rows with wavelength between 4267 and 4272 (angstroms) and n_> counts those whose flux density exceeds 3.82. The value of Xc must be 0.40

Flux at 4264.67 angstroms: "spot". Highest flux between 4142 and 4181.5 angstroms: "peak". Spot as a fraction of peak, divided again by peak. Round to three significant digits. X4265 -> 0.157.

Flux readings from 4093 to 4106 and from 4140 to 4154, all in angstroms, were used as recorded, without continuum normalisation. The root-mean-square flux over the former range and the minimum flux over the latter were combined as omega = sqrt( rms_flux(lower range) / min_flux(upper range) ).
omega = 1.03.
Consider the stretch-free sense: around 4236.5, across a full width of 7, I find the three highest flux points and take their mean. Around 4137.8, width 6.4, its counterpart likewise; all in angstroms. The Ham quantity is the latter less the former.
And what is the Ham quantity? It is 0.56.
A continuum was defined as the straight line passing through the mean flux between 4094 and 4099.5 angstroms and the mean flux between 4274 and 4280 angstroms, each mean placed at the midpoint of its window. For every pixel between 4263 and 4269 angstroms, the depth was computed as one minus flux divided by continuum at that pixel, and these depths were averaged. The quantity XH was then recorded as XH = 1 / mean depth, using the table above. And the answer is -3.1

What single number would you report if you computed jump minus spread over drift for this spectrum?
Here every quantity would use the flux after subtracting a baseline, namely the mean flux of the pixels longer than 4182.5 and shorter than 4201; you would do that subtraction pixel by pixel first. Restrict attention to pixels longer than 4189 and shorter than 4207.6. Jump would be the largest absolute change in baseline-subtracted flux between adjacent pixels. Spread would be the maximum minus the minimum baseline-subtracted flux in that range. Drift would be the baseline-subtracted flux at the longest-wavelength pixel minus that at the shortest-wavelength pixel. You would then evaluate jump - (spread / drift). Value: 59.4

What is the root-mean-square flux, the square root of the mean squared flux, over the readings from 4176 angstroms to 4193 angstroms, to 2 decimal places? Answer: 3.42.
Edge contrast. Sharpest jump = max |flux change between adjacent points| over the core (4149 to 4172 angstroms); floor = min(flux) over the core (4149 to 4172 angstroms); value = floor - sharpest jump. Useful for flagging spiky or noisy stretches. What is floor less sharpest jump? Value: 1.67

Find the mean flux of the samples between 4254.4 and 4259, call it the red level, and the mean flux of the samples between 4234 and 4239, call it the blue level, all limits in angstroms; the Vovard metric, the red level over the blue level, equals 1.11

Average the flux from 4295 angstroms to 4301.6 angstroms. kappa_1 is 3.36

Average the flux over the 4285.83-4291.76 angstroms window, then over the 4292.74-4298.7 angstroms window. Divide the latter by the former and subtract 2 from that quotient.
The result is -0.97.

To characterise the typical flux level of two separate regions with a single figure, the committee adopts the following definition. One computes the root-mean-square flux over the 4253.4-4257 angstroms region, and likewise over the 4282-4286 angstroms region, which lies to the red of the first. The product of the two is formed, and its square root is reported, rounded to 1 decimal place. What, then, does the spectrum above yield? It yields 3.9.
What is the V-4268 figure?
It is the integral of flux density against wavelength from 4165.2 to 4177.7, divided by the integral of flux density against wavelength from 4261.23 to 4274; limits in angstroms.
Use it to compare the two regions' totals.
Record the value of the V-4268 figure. 0.95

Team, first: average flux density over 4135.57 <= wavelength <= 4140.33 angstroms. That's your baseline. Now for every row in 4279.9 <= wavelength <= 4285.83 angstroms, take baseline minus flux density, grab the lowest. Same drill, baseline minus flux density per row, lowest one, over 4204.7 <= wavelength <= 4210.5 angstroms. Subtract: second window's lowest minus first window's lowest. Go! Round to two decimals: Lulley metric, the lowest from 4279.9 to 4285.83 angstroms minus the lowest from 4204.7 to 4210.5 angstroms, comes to -0.63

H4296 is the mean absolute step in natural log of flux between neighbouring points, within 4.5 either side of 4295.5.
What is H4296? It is 0.13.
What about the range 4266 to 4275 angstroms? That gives 0.15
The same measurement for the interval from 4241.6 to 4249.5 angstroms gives 0.20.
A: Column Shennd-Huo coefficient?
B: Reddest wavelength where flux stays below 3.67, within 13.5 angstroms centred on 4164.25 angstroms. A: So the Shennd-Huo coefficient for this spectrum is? 4170.47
